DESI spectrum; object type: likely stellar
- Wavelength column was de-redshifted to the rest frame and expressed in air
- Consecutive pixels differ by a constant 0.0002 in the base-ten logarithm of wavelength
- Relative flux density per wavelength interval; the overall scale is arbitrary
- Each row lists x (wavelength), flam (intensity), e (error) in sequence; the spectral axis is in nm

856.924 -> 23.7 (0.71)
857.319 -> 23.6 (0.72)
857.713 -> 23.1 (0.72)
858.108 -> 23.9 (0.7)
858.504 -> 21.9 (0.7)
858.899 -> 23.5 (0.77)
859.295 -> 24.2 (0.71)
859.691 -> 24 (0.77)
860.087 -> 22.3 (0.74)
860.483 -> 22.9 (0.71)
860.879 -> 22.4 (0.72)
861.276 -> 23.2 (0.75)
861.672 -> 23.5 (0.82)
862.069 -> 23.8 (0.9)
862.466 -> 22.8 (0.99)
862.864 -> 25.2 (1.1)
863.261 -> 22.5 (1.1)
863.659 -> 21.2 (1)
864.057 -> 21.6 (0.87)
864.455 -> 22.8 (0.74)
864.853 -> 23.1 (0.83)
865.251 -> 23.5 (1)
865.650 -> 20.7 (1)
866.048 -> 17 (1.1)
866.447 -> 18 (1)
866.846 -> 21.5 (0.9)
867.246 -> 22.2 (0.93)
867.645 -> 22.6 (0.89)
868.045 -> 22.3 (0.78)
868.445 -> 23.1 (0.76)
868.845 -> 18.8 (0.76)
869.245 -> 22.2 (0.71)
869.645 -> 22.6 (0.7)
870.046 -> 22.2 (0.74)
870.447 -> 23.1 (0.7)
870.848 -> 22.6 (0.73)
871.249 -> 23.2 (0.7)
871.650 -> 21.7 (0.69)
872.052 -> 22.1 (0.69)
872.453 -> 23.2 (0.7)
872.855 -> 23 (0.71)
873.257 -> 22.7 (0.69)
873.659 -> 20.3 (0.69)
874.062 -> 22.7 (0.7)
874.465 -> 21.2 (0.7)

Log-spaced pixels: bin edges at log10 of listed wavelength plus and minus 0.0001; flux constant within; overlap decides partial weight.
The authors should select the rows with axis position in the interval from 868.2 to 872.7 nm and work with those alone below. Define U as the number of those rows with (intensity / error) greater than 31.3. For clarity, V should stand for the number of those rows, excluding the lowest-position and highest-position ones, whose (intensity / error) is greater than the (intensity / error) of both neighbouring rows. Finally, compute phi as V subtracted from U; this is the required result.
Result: 3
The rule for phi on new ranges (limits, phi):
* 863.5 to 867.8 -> -2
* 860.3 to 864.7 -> 1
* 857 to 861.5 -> 2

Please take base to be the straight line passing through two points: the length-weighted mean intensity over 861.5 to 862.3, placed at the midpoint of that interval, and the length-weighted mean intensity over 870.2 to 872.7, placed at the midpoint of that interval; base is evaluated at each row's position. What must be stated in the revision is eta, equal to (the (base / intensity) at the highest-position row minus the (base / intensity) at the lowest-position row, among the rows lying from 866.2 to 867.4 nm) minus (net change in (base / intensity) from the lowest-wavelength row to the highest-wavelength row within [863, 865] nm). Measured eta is -0.21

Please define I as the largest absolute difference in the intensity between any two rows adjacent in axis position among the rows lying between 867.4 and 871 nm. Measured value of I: 4.3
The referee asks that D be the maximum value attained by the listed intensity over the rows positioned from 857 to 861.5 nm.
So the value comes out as 24.2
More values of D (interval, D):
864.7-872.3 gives 23.5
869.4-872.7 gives 23.2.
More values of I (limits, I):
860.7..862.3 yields 0.8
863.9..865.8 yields 2.8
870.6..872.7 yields 1.5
